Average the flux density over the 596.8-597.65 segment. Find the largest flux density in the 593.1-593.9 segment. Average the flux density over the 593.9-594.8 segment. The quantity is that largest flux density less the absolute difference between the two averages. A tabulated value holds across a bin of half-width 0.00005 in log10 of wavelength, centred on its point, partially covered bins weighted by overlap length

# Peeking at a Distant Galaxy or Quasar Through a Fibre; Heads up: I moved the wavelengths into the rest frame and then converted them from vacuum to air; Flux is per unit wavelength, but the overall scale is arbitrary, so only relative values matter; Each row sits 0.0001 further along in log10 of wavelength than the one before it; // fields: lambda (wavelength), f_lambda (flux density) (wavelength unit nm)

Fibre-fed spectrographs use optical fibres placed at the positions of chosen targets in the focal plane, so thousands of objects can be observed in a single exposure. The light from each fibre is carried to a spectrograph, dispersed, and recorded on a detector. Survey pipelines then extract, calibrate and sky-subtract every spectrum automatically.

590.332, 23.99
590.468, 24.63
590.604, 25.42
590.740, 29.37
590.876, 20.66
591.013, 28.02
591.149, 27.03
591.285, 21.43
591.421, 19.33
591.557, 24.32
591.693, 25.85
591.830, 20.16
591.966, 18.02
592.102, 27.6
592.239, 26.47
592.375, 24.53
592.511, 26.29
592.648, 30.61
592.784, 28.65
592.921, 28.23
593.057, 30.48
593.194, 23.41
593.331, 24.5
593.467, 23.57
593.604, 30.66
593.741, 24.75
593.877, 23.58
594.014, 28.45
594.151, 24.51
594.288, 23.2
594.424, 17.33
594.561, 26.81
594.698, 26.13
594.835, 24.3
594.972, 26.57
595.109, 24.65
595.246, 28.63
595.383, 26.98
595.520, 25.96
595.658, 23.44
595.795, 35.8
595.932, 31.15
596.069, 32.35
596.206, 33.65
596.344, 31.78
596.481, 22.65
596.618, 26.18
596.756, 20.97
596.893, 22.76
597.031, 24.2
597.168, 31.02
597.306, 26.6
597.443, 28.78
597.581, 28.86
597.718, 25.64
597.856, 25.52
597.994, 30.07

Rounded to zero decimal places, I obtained 28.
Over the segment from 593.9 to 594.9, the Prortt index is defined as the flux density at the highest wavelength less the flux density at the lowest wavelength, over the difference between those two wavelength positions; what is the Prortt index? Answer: -5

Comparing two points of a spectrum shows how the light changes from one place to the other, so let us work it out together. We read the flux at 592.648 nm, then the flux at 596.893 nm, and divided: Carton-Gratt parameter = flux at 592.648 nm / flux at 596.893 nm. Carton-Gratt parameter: 1.3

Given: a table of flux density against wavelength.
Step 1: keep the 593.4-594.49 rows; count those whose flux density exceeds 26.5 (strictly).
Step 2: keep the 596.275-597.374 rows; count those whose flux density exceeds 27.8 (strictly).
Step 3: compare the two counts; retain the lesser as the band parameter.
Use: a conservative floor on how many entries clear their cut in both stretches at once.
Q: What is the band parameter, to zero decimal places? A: 2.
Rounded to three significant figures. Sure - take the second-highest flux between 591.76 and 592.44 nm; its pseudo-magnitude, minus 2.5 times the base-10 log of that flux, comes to -3.56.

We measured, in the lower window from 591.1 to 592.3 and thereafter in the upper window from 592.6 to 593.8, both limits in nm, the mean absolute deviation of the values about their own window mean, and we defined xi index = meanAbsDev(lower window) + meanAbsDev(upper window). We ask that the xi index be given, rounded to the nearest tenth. 6.0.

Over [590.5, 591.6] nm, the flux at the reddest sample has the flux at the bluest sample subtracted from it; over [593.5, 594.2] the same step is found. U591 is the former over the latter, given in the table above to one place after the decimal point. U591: 0.2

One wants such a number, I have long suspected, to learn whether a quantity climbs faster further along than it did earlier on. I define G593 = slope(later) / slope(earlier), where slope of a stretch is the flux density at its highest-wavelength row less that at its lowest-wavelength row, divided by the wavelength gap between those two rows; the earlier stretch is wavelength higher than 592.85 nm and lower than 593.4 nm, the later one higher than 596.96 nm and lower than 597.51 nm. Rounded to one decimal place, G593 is -1.2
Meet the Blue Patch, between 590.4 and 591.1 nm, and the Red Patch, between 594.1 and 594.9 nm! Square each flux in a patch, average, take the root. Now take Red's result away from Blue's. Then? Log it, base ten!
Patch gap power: 0.3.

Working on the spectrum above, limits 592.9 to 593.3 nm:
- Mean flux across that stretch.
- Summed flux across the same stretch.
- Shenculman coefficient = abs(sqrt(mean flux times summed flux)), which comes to 47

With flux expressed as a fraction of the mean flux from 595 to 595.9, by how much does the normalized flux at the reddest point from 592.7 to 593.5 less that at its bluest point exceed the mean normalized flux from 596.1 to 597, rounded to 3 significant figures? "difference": -1.14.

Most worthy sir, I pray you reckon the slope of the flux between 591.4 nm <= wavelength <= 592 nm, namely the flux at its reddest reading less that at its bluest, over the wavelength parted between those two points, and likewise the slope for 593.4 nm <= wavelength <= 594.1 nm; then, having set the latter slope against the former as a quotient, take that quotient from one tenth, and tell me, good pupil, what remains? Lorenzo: 3.8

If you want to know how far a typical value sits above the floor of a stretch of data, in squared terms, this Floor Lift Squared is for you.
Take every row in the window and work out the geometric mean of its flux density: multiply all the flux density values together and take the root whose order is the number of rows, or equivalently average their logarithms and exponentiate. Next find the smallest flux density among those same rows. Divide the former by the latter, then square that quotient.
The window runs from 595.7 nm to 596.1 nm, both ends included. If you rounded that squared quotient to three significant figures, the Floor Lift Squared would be 1.13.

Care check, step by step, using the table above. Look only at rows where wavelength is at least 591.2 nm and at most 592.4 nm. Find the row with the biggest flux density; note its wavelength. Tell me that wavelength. 592.102 nm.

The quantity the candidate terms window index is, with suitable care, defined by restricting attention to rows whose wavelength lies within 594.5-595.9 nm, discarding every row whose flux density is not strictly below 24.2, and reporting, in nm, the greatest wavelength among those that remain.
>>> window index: 595.658 nm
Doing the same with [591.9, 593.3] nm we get 593.194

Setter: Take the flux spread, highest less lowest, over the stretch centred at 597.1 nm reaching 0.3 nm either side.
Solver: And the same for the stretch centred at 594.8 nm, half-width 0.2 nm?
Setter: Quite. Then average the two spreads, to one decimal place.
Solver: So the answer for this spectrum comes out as 5.3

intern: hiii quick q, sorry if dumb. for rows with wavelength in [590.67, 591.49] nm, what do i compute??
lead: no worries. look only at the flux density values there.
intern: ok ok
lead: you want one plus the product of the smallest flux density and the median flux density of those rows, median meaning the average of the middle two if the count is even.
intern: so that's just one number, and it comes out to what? 469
